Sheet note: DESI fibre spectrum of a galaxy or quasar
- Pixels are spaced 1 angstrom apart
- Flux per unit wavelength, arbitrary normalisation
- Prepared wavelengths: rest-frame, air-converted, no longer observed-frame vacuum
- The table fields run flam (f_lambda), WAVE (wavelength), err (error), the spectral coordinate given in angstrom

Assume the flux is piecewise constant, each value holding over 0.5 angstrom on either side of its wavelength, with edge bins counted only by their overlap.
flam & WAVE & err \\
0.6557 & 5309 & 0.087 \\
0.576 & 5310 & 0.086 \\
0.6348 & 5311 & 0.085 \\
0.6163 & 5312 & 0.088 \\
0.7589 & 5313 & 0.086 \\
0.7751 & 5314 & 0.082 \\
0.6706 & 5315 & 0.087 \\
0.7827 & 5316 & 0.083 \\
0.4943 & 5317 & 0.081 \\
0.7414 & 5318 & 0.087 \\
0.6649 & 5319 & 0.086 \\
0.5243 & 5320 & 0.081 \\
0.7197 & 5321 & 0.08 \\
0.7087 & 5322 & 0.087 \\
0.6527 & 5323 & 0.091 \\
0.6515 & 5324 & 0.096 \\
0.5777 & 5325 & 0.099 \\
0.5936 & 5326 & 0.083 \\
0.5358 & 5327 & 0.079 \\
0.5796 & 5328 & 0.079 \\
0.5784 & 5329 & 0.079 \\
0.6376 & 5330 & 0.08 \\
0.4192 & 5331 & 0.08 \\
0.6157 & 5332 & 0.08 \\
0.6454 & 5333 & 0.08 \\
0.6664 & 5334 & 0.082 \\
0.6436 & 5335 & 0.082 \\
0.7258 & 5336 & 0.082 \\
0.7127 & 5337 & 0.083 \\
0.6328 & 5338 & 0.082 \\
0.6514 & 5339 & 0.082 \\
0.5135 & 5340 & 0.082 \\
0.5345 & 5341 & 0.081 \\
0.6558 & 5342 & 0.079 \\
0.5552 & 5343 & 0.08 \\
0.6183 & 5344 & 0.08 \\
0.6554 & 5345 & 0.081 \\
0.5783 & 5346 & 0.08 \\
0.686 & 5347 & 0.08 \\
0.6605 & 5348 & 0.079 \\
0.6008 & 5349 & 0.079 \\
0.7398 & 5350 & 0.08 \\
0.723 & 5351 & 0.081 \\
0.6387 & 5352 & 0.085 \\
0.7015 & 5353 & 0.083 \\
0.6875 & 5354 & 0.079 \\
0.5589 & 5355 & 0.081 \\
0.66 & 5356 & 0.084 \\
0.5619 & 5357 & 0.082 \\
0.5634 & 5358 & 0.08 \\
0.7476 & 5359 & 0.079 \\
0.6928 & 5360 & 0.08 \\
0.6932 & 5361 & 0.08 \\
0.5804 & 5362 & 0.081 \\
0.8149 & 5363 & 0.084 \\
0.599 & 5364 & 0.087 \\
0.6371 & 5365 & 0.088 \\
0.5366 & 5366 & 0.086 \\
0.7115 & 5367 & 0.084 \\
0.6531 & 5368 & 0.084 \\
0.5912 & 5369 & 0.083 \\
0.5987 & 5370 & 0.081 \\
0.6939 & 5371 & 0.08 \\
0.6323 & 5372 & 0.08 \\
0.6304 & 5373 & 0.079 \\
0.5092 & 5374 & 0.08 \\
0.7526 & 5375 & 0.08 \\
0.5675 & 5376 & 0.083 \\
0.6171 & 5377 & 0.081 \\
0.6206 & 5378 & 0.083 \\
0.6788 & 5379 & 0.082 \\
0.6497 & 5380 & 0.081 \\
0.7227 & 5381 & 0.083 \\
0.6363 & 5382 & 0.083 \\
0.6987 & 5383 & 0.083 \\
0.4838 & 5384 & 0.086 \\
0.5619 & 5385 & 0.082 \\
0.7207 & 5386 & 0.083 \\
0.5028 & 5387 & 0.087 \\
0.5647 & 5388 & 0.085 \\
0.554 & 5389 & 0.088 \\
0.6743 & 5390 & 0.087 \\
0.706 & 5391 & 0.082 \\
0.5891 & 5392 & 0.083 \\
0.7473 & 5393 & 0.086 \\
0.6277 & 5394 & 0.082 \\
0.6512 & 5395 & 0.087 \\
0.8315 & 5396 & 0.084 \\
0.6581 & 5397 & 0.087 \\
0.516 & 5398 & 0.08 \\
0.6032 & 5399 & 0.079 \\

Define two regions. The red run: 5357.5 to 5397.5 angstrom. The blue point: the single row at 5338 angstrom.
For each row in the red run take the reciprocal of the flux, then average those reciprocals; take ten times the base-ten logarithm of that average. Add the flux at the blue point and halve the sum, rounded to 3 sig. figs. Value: 1.31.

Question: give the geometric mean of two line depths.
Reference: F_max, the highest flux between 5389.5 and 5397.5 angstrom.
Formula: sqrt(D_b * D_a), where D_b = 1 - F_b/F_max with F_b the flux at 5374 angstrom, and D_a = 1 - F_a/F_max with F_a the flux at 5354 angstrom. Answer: 0.26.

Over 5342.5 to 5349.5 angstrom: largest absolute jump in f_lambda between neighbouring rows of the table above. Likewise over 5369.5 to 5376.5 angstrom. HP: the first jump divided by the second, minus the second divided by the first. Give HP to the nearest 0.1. -1.8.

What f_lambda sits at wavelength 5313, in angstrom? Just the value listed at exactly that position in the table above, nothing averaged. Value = 0.7589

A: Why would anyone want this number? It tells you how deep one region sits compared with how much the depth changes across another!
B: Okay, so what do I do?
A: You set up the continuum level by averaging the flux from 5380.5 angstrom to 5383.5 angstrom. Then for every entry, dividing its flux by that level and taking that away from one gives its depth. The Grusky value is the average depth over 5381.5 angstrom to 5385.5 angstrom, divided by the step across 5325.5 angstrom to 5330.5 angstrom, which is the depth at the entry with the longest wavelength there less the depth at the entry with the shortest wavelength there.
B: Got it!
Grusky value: -2.1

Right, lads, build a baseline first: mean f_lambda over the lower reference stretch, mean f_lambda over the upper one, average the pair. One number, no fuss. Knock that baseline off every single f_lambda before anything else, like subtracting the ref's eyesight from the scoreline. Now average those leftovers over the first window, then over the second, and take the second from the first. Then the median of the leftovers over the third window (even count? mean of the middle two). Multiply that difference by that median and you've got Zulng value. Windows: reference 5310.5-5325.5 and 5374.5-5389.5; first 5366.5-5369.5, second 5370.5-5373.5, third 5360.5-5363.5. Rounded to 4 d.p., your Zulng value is 0.0000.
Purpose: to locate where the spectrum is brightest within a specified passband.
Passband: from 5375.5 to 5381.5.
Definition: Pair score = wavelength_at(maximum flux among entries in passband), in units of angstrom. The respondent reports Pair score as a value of 5381 angstrom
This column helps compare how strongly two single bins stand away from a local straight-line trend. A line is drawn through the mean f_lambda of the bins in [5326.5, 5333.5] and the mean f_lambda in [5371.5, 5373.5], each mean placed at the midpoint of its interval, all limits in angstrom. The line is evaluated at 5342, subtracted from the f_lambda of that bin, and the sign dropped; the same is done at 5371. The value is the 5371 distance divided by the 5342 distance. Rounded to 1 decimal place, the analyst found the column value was 1.0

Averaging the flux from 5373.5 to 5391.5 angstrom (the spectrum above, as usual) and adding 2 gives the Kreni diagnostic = 2.62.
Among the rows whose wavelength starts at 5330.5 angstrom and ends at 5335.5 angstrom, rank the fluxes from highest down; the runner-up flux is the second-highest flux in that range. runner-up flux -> 0.6454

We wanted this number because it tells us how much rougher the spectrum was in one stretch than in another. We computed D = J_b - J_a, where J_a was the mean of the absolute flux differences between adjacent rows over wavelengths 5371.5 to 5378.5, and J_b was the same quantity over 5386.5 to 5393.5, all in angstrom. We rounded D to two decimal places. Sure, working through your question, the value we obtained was -0.02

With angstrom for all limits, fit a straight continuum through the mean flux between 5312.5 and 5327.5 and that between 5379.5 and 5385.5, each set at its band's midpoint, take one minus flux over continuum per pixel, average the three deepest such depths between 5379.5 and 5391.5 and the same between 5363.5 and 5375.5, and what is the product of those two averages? 0.024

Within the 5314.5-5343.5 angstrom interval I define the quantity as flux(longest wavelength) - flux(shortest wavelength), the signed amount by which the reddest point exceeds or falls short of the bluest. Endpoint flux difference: -0.12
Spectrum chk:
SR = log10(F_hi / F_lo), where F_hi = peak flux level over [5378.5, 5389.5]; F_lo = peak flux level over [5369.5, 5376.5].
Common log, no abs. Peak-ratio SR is -0.018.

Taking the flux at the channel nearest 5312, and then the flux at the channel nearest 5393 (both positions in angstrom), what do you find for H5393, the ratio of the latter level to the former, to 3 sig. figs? 1.21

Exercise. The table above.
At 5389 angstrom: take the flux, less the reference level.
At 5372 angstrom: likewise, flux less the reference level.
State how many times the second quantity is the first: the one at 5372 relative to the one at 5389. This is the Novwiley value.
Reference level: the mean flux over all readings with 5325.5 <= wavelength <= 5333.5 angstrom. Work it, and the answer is -3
